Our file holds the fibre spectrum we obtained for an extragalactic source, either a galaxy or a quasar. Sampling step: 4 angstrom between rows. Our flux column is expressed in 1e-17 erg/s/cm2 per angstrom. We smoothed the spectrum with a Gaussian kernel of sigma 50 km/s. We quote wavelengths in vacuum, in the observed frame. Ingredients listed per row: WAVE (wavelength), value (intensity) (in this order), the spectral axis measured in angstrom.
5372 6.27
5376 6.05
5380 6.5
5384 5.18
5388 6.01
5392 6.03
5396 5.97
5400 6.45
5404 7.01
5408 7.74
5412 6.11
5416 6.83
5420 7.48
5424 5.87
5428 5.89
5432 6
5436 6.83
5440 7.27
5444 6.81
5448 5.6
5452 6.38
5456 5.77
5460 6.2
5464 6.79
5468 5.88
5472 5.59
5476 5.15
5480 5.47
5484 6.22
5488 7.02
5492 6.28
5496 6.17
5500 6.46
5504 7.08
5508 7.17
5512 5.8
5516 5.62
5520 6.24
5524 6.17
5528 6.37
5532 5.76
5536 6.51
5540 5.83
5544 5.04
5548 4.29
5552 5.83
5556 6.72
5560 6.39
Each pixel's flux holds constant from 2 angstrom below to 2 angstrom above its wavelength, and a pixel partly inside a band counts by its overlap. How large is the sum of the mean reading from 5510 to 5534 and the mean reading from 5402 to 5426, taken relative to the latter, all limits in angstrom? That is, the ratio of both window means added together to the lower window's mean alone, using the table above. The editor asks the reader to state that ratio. 1.88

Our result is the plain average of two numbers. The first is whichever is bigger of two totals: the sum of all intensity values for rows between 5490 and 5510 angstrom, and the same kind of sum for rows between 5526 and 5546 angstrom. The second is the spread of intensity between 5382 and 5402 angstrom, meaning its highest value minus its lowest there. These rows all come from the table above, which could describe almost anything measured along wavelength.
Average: 17.2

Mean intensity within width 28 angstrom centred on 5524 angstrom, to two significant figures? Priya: 6.1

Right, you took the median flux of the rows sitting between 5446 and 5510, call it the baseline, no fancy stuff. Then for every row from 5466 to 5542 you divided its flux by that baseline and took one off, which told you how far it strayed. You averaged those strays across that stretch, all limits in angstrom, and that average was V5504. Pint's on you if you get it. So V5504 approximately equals -0.010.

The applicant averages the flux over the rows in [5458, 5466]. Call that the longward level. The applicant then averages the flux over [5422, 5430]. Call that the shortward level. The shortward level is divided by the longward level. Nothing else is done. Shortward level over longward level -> 0.91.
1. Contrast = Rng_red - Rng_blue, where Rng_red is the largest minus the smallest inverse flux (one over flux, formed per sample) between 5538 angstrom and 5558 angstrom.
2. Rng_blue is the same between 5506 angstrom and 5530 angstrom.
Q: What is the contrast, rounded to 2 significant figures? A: 0.046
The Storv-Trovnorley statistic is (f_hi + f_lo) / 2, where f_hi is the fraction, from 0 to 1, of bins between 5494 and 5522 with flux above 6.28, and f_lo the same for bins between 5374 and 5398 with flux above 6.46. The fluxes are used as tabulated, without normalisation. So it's 0.30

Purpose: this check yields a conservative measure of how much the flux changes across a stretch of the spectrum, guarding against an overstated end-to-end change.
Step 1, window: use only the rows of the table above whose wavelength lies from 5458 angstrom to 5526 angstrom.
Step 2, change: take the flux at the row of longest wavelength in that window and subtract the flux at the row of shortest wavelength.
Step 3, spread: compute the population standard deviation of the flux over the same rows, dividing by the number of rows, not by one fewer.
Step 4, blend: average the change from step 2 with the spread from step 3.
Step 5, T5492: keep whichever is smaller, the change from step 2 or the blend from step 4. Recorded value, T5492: 0.0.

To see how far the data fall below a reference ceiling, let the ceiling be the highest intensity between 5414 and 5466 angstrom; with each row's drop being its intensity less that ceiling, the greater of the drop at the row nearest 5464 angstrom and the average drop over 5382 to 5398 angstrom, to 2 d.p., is -0.69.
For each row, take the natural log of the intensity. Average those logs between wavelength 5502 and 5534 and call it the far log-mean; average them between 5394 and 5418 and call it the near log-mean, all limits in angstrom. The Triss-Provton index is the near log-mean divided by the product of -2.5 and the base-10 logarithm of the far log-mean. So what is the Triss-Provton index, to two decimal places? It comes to -2.88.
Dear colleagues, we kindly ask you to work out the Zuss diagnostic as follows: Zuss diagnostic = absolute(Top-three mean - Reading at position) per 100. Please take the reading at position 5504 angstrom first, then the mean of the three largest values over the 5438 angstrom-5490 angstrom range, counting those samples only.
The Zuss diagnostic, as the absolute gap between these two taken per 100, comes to 0.000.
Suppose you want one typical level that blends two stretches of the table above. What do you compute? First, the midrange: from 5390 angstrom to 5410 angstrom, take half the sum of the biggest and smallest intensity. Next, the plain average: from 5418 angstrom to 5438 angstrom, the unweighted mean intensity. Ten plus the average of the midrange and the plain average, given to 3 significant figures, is 16.6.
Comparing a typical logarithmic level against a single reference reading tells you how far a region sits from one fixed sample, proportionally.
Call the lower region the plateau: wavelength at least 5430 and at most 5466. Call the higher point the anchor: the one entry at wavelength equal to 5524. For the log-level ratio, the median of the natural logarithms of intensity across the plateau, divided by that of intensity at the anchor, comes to 1.02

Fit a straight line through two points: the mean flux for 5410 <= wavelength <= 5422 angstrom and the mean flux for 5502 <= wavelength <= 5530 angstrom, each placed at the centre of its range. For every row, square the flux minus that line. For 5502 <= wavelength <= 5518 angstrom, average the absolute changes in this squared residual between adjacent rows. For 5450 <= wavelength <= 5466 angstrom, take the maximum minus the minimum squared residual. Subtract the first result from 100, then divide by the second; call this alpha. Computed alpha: 145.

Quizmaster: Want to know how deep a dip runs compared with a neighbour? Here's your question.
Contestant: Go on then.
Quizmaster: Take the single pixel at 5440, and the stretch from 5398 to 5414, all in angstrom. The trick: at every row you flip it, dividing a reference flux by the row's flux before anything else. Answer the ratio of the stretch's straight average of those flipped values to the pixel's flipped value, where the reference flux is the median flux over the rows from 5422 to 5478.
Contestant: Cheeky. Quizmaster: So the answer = 1.07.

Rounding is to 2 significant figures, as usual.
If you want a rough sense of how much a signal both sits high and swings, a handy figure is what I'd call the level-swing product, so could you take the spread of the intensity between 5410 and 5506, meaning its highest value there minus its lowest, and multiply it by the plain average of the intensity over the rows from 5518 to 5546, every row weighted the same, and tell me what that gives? 14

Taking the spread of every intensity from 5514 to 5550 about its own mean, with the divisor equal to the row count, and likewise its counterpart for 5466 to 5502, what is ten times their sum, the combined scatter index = 12.1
